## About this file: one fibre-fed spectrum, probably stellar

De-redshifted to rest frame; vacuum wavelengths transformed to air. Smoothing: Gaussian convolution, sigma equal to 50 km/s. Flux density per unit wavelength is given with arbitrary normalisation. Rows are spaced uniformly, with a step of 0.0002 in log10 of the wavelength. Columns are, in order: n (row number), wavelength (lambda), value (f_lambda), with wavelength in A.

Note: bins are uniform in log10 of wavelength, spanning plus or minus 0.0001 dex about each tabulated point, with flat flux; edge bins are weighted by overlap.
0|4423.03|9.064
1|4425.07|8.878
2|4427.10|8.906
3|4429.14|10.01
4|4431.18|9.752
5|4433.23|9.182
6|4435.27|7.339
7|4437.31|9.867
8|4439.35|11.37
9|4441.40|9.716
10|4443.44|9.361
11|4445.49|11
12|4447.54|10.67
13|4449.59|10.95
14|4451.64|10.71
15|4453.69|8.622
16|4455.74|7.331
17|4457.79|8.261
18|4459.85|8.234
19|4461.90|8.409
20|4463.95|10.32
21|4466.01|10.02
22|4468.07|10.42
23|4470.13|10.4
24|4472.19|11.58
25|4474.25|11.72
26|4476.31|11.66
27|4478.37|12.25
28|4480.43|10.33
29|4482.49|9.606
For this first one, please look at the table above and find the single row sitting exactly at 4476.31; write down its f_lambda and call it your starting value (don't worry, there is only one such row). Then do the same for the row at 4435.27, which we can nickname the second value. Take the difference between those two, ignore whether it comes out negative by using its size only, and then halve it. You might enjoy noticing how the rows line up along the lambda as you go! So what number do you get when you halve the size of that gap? 2.2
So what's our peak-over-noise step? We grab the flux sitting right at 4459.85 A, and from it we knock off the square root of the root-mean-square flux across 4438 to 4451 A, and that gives 5.0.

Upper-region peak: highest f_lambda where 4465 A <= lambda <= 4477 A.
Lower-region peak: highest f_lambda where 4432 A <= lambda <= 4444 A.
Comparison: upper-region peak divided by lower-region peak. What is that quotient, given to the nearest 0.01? 1.03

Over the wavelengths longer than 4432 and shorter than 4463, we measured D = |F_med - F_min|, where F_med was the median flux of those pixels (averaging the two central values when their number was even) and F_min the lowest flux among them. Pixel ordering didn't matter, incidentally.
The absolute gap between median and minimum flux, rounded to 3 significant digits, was 2.03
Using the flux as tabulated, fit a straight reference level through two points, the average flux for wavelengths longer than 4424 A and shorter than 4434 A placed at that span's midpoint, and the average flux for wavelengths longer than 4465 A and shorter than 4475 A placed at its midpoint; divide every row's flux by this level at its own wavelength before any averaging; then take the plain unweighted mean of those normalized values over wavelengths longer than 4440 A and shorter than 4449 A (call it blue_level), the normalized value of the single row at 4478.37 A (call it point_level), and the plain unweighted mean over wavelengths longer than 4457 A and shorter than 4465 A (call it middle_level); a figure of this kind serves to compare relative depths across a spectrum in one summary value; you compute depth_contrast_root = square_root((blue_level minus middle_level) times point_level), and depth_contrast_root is 0.46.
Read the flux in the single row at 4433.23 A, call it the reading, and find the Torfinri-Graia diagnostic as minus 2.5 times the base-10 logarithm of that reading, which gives -2.41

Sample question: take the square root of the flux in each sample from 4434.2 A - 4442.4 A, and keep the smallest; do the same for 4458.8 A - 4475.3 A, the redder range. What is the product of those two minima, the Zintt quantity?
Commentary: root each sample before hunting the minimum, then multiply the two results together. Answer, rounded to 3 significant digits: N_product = 7.77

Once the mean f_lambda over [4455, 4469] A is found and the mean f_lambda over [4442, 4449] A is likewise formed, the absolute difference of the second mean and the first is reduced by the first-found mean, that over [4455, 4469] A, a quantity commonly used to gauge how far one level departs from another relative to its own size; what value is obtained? -7.7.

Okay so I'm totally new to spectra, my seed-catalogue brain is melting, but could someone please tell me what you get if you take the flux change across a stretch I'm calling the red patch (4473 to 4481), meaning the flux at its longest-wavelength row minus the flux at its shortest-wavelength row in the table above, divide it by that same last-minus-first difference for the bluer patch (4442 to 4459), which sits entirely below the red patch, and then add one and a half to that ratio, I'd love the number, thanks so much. 2.8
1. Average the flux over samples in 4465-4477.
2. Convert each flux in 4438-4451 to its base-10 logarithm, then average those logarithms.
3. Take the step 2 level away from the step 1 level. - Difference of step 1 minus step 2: 9.9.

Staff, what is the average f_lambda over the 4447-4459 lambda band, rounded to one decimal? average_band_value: 9.4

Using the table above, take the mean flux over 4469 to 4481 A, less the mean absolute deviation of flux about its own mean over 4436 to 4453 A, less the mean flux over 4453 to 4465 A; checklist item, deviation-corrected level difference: 2.2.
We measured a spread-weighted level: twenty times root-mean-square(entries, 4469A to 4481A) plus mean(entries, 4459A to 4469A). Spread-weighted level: 236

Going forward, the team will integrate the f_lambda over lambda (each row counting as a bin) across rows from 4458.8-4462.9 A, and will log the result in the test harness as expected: 34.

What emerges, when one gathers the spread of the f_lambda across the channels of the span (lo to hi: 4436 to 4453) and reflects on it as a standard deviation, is 0.7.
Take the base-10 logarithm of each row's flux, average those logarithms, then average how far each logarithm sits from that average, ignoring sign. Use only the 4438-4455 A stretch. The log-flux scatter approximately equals 0.035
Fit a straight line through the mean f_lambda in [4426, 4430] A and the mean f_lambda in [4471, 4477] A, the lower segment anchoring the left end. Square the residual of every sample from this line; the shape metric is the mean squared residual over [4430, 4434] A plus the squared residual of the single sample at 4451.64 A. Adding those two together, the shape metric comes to 0.2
